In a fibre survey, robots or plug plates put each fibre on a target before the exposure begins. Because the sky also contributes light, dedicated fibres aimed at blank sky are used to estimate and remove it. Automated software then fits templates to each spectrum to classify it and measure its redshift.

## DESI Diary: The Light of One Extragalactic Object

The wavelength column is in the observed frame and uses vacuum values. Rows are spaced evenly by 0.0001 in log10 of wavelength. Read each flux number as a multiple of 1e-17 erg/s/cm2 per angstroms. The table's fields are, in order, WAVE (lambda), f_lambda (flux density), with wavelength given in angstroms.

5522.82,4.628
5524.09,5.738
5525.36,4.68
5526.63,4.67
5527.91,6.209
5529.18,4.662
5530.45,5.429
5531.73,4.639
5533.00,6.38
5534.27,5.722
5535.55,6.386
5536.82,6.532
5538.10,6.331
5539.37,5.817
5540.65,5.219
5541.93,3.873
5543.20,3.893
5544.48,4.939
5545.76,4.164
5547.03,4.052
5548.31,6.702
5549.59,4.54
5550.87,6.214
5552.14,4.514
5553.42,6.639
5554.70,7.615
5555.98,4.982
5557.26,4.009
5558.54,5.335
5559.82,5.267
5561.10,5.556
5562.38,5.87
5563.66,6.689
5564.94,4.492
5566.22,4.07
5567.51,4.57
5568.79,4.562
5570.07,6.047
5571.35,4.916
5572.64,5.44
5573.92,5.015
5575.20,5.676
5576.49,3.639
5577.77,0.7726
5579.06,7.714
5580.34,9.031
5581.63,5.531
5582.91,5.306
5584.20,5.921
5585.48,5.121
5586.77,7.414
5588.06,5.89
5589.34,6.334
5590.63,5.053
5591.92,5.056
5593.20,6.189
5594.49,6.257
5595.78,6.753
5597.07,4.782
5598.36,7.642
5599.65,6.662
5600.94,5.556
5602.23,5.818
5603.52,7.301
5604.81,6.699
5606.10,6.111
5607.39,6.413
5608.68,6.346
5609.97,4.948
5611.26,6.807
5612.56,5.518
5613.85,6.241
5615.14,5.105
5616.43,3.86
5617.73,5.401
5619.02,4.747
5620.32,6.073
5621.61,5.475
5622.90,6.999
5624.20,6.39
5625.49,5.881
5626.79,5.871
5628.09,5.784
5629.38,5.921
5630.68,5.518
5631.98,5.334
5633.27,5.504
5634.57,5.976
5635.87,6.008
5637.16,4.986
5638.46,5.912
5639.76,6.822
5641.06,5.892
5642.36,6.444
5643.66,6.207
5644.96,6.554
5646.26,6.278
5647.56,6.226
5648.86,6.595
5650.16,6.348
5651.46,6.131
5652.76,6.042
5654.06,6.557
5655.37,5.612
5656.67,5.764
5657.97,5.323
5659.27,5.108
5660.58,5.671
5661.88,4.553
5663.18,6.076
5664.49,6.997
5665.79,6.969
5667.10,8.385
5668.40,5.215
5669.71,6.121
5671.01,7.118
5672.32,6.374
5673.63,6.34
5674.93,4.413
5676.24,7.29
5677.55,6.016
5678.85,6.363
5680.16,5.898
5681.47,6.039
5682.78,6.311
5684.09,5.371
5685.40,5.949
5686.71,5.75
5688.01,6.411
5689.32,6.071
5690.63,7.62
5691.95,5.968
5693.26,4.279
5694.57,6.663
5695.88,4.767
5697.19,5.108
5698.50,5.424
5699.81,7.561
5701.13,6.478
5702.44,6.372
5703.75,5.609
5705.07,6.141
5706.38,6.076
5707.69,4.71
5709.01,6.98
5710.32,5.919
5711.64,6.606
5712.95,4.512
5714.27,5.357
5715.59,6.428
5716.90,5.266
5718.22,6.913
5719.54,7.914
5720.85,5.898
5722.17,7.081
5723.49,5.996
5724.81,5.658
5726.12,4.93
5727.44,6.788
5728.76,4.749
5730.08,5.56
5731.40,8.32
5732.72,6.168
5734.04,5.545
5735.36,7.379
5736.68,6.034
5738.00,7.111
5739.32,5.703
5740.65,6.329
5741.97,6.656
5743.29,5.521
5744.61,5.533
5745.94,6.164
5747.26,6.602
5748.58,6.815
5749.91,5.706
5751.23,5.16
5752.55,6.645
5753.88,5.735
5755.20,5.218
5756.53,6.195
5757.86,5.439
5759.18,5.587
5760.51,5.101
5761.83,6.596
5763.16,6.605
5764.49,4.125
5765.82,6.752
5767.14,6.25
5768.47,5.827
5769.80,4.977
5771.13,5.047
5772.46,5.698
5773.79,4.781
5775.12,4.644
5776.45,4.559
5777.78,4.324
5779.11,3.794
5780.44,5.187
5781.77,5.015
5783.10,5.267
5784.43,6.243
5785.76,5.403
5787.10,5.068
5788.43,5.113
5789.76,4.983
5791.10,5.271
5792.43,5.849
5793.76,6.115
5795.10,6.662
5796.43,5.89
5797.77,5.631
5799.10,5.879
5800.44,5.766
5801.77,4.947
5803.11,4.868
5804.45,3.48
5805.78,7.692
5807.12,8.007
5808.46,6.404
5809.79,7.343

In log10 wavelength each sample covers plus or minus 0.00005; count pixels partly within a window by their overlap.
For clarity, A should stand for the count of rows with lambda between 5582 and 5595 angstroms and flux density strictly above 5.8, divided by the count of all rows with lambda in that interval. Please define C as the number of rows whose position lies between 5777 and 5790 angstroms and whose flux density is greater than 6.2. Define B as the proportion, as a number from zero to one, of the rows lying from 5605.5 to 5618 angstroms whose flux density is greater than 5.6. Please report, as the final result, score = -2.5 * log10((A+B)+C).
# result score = -0.8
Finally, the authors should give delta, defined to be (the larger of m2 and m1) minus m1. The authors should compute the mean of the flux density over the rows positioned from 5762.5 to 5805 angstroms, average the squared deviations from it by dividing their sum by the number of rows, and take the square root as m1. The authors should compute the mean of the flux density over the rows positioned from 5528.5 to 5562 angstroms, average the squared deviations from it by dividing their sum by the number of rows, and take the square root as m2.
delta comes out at 0.22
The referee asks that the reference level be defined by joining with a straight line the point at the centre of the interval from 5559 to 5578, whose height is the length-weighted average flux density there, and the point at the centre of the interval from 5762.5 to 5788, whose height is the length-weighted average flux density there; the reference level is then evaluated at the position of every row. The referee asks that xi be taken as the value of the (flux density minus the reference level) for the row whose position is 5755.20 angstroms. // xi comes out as 0.0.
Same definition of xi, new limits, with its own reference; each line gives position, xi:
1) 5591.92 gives 0.1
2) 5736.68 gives 0.9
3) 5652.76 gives 1.0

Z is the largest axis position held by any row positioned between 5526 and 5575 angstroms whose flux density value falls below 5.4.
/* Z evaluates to 5573.92 angstroms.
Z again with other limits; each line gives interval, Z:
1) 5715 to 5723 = 5716.90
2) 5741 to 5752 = 5751.23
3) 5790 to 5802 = 5801.77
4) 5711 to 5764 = 5760.51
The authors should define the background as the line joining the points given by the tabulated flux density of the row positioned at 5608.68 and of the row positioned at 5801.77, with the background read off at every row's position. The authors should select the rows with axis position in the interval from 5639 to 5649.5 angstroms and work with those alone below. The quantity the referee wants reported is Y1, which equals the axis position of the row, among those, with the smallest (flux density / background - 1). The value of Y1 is 5641.06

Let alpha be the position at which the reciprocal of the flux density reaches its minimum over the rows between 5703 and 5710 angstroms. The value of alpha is 5709.01 angstroms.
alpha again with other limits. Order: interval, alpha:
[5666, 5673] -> 5667.10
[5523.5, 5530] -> 5527.91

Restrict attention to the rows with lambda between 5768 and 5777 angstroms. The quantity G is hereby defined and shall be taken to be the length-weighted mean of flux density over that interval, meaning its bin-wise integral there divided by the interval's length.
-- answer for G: 5.1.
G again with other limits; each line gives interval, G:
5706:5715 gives 5.7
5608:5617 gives 5.6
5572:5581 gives 5.3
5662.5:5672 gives 6.7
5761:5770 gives 5.9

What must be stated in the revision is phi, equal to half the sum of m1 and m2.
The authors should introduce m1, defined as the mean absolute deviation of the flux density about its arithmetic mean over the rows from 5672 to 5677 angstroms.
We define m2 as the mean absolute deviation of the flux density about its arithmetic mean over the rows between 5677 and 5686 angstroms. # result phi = 0.531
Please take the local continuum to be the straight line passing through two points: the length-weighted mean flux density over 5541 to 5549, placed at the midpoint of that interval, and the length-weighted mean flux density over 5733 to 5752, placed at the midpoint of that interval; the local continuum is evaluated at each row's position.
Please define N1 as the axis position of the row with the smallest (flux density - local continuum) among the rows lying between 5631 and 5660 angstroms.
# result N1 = 5659.27 angstroms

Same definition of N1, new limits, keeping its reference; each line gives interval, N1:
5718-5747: 5728.76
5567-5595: 5577.77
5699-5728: 5712.95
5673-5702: 5693.26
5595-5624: 5616.43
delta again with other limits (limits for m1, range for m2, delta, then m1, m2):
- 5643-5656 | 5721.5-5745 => 0.61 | 0.28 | 0.89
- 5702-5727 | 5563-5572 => 0.04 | 0.85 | 0.88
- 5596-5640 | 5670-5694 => 0.04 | 0.78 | 0.82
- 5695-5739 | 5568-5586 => 0.84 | 0.95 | 1.79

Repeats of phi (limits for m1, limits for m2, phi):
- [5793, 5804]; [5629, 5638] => 0.369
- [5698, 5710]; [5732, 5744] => 0.575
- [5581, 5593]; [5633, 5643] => 0.475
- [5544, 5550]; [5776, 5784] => 0.609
